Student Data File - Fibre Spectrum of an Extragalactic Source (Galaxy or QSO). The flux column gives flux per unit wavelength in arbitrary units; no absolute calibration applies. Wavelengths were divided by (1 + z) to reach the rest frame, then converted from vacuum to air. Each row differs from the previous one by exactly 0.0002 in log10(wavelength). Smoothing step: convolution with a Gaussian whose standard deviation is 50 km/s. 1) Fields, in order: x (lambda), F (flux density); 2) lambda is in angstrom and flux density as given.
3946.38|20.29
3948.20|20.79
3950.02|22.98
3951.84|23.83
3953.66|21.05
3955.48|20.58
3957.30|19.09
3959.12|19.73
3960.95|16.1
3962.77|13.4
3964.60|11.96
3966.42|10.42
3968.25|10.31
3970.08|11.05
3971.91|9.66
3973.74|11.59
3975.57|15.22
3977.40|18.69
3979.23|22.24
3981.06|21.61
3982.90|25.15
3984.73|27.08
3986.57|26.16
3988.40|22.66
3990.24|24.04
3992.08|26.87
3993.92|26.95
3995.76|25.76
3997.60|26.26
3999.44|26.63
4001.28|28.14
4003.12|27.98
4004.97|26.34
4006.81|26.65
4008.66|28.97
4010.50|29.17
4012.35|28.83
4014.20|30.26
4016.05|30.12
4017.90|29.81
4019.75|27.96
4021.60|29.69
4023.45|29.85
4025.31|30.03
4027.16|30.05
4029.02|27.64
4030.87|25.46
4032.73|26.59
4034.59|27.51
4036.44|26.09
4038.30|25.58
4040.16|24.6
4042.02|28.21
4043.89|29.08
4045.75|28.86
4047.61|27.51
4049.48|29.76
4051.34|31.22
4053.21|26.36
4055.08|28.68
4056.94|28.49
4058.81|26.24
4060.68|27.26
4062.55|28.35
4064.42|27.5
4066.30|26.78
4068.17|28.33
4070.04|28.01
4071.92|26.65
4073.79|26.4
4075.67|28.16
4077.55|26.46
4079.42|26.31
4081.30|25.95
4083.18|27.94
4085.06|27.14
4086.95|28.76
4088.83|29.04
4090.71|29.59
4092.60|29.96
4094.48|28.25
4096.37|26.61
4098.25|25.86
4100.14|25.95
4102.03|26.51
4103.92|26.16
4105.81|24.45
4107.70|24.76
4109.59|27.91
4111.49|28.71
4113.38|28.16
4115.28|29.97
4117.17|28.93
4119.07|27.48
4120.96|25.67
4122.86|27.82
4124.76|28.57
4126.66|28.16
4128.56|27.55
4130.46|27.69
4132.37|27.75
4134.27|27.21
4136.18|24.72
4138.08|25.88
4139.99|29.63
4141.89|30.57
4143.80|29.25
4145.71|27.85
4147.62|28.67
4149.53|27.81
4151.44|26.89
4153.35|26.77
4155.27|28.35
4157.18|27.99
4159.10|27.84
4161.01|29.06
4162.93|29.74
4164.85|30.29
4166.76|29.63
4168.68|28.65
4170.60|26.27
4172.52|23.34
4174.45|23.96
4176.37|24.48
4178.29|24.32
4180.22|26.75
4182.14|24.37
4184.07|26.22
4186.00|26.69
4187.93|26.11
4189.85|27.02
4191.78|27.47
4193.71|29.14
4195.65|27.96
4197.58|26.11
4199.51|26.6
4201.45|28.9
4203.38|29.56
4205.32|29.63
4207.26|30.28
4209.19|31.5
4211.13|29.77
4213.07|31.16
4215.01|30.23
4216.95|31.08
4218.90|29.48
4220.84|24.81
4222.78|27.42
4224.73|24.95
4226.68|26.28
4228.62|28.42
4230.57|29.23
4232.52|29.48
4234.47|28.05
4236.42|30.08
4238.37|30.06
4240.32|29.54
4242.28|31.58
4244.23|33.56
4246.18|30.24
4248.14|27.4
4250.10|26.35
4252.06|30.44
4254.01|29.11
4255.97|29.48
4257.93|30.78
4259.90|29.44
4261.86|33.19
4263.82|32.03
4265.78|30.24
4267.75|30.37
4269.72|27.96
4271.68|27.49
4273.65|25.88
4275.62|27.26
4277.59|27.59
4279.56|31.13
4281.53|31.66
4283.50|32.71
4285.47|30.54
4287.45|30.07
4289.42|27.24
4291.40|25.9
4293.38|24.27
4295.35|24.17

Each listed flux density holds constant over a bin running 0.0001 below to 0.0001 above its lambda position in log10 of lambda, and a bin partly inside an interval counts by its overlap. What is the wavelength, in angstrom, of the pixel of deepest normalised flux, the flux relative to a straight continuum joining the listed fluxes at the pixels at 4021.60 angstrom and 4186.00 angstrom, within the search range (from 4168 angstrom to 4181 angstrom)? 4172.52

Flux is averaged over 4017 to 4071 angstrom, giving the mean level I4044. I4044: 28.0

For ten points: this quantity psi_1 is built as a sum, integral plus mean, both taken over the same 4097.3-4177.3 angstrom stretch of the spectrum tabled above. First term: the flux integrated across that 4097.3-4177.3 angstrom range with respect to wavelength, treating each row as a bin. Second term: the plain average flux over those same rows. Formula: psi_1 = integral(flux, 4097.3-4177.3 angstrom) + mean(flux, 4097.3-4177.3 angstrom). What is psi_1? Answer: 2224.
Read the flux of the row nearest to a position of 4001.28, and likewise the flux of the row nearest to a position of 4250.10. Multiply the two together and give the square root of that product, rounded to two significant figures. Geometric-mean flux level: 27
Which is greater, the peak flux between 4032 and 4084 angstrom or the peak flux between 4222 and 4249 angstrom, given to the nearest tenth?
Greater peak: 33.6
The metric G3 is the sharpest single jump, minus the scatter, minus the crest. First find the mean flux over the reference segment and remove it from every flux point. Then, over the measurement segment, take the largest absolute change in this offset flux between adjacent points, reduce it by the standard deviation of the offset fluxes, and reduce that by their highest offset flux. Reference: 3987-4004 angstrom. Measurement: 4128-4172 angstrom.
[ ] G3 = -2.1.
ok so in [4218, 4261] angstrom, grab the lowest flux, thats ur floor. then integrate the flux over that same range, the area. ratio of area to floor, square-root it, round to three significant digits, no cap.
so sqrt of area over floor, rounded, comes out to 7.08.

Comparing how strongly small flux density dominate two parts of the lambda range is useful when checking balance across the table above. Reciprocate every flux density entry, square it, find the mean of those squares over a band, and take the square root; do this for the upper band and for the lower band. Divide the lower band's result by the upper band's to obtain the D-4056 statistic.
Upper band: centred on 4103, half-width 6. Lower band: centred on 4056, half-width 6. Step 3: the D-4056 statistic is 0.92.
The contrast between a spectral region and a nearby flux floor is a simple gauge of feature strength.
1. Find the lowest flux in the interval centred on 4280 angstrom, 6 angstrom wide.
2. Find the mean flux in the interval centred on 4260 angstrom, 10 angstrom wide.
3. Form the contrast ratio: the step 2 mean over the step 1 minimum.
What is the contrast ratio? 1.12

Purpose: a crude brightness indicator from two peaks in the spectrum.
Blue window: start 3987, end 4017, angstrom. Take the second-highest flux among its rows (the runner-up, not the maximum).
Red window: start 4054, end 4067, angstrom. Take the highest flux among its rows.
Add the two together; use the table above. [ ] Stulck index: 58.8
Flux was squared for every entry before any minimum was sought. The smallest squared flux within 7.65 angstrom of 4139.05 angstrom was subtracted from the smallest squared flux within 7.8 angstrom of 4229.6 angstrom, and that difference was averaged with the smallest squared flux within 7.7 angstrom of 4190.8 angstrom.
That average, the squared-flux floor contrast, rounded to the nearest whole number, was 347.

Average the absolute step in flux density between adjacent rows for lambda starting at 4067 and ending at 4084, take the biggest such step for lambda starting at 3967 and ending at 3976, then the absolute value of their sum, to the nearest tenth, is 4.6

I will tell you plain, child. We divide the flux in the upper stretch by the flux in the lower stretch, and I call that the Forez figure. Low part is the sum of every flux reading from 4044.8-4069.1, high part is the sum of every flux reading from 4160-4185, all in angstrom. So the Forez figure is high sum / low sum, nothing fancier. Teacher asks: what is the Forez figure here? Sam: 0.95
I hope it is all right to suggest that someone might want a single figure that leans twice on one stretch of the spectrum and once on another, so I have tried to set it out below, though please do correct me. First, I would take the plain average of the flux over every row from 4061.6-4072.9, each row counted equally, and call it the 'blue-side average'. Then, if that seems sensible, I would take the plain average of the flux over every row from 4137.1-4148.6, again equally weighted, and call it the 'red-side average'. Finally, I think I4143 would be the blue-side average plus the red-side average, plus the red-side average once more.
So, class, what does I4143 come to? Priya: 85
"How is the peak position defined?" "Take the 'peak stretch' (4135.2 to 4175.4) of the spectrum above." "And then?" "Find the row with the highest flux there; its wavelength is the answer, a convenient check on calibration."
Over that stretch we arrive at 4141.89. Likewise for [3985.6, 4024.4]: 4014.20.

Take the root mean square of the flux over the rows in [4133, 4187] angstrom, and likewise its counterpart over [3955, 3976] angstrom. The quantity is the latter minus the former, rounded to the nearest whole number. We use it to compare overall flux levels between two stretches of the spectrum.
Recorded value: -13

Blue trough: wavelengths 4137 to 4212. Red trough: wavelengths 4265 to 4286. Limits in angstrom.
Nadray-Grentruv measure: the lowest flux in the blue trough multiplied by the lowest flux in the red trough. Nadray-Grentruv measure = 604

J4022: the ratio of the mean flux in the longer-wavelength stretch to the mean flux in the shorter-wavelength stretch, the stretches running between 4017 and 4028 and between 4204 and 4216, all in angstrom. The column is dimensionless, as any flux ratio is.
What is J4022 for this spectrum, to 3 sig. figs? 1.03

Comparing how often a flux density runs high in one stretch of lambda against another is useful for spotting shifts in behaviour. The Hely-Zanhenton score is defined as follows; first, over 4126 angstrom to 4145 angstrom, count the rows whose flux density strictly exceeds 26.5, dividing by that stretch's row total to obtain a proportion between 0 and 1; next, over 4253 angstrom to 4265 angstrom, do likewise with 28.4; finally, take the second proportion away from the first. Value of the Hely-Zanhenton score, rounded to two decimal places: -0.20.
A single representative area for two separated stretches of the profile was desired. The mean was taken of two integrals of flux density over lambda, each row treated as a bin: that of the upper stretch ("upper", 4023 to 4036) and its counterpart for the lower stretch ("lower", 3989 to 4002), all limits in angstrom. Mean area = 353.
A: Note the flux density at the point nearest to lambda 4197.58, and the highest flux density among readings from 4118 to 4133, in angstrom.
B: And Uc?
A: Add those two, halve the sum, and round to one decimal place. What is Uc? 27.3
